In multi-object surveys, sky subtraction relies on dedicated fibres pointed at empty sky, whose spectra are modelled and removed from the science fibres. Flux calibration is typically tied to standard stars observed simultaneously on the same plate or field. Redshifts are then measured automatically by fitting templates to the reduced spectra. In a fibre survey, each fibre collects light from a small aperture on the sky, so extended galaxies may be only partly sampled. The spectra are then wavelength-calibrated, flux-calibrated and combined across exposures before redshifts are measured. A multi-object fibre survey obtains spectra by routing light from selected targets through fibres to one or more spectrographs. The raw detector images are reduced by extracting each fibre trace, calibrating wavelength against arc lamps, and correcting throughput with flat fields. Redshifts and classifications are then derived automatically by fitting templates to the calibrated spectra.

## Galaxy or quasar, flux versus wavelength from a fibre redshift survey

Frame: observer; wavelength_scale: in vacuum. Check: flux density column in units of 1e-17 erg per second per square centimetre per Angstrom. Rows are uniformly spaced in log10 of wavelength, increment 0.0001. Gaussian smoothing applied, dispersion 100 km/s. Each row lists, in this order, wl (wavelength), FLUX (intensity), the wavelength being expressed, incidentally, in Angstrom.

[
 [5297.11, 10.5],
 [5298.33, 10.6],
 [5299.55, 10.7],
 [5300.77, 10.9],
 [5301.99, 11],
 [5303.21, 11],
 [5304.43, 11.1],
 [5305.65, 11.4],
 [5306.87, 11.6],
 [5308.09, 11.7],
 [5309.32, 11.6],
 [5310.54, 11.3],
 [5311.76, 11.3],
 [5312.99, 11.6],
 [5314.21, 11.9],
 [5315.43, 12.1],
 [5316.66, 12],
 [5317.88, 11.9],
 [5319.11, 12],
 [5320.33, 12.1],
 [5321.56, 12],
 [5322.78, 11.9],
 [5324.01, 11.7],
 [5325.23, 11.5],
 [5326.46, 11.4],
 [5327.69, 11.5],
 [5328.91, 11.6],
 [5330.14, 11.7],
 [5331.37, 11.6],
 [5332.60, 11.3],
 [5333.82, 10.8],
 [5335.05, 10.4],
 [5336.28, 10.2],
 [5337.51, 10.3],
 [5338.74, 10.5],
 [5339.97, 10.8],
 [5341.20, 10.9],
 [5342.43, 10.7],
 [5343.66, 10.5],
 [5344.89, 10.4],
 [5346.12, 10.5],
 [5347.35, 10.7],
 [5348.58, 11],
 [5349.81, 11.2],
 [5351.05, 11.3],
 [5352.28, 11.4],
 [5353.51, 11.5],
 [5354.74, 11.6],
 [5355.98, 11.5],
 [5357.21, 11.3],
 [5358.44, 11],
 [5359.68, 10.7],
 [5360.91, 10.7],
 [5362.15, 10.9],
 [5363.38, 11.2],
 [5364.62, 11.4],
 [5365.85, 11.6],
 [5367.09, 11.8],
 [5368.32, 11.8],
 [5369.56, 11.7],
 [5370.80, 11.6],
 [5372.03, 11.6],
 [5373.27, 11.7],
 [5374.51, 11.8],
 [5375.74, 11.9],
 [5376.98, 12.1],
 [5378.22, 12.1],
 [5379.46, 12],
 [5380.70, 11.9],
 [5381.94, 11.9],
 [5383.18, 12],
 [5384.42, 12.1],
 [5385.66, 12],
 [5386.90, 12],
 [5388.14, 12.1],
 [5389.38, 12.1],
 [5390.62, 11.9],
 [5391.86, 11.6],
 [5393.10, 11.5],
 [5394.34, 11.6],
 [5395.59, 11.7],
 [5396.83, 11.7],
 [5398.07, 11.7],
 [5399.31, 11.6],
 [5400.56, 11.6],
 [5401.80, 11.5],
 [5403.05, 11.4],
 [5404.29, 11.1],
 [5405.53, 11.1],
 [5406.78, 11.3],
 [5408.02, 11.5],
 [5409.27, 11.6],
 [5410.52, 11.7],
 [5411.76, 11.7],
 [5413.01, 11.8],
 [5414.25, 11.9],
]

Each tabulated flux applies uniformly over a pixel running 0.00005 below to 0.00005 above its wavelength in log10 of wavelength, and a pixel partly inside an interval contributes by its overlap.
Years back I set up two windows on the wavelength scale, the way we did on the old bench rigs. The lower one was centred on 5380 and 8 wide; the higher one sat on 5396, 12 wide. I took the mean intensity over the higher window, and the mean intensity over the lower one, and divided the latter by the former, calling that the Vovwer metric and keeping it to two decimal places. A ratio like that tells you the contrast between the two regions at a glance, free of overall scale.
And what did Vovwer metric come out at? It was 1.03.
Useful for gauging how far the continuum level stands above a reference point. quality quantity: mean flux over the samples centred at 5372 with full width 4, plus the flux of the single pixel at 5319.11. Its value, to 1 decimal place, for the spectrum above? 23.6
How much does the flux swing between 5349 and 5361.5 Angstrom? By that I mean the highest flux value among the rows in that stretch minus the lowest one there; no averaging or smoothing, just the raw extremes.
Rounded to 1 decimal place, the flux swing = 0.9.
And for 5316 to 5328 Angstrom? 0.7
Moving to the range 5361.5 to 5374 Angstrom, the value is 0.9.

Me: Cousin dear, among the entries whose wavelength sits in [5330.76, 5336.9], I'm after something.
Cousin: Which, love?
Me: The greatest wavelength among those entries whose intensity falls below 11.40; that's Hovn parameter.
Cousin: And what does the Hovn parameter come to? 5336.28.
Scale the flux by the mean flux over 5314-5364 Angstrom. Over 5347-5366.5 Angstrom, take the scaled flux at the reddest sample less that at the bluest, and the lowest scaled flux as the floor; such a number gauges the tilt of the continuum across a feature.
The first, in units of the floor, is 0.08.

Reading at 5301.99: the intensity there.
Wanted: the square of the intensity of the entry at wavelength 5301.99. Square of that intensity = 121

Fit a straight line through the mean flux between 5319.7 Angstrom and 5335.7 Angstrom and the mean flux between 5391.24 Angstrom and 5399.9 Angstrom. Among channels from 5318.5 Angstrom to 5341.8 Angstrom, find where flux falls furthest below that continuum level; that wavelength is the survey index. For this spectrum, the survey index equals 5336.28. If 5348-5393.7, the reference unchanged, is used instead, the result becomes 5360.91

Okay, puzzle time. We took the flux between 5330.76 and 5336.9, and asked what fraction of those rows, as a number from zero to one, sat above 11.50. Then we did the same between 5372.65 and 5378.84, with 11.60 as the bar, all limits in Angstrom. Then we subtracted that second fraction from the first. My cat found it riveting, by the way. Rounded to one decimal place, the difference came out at -0.8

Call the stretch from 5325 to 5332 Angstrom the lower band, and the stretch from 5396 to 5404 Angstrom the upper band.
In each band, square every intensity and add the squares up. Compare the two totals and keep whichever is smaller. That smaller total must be 800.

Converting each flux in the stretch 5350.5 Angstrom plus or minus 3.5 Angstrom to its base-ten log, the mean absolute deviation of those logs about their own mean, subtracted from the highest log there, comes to 1.05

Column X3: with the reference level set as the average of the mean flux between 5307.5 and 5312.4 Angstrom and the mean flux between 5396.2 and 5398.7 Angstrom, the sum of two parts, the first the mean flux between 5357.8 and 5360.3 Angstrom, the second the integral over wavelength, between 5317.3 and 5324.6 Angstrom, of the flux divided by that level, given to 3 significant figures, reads 18.4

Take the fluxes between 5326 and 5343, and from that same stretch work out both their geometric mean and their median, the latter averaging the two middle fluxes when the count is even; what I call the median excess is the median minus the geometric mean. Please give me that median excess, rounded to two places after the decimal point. -0.12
